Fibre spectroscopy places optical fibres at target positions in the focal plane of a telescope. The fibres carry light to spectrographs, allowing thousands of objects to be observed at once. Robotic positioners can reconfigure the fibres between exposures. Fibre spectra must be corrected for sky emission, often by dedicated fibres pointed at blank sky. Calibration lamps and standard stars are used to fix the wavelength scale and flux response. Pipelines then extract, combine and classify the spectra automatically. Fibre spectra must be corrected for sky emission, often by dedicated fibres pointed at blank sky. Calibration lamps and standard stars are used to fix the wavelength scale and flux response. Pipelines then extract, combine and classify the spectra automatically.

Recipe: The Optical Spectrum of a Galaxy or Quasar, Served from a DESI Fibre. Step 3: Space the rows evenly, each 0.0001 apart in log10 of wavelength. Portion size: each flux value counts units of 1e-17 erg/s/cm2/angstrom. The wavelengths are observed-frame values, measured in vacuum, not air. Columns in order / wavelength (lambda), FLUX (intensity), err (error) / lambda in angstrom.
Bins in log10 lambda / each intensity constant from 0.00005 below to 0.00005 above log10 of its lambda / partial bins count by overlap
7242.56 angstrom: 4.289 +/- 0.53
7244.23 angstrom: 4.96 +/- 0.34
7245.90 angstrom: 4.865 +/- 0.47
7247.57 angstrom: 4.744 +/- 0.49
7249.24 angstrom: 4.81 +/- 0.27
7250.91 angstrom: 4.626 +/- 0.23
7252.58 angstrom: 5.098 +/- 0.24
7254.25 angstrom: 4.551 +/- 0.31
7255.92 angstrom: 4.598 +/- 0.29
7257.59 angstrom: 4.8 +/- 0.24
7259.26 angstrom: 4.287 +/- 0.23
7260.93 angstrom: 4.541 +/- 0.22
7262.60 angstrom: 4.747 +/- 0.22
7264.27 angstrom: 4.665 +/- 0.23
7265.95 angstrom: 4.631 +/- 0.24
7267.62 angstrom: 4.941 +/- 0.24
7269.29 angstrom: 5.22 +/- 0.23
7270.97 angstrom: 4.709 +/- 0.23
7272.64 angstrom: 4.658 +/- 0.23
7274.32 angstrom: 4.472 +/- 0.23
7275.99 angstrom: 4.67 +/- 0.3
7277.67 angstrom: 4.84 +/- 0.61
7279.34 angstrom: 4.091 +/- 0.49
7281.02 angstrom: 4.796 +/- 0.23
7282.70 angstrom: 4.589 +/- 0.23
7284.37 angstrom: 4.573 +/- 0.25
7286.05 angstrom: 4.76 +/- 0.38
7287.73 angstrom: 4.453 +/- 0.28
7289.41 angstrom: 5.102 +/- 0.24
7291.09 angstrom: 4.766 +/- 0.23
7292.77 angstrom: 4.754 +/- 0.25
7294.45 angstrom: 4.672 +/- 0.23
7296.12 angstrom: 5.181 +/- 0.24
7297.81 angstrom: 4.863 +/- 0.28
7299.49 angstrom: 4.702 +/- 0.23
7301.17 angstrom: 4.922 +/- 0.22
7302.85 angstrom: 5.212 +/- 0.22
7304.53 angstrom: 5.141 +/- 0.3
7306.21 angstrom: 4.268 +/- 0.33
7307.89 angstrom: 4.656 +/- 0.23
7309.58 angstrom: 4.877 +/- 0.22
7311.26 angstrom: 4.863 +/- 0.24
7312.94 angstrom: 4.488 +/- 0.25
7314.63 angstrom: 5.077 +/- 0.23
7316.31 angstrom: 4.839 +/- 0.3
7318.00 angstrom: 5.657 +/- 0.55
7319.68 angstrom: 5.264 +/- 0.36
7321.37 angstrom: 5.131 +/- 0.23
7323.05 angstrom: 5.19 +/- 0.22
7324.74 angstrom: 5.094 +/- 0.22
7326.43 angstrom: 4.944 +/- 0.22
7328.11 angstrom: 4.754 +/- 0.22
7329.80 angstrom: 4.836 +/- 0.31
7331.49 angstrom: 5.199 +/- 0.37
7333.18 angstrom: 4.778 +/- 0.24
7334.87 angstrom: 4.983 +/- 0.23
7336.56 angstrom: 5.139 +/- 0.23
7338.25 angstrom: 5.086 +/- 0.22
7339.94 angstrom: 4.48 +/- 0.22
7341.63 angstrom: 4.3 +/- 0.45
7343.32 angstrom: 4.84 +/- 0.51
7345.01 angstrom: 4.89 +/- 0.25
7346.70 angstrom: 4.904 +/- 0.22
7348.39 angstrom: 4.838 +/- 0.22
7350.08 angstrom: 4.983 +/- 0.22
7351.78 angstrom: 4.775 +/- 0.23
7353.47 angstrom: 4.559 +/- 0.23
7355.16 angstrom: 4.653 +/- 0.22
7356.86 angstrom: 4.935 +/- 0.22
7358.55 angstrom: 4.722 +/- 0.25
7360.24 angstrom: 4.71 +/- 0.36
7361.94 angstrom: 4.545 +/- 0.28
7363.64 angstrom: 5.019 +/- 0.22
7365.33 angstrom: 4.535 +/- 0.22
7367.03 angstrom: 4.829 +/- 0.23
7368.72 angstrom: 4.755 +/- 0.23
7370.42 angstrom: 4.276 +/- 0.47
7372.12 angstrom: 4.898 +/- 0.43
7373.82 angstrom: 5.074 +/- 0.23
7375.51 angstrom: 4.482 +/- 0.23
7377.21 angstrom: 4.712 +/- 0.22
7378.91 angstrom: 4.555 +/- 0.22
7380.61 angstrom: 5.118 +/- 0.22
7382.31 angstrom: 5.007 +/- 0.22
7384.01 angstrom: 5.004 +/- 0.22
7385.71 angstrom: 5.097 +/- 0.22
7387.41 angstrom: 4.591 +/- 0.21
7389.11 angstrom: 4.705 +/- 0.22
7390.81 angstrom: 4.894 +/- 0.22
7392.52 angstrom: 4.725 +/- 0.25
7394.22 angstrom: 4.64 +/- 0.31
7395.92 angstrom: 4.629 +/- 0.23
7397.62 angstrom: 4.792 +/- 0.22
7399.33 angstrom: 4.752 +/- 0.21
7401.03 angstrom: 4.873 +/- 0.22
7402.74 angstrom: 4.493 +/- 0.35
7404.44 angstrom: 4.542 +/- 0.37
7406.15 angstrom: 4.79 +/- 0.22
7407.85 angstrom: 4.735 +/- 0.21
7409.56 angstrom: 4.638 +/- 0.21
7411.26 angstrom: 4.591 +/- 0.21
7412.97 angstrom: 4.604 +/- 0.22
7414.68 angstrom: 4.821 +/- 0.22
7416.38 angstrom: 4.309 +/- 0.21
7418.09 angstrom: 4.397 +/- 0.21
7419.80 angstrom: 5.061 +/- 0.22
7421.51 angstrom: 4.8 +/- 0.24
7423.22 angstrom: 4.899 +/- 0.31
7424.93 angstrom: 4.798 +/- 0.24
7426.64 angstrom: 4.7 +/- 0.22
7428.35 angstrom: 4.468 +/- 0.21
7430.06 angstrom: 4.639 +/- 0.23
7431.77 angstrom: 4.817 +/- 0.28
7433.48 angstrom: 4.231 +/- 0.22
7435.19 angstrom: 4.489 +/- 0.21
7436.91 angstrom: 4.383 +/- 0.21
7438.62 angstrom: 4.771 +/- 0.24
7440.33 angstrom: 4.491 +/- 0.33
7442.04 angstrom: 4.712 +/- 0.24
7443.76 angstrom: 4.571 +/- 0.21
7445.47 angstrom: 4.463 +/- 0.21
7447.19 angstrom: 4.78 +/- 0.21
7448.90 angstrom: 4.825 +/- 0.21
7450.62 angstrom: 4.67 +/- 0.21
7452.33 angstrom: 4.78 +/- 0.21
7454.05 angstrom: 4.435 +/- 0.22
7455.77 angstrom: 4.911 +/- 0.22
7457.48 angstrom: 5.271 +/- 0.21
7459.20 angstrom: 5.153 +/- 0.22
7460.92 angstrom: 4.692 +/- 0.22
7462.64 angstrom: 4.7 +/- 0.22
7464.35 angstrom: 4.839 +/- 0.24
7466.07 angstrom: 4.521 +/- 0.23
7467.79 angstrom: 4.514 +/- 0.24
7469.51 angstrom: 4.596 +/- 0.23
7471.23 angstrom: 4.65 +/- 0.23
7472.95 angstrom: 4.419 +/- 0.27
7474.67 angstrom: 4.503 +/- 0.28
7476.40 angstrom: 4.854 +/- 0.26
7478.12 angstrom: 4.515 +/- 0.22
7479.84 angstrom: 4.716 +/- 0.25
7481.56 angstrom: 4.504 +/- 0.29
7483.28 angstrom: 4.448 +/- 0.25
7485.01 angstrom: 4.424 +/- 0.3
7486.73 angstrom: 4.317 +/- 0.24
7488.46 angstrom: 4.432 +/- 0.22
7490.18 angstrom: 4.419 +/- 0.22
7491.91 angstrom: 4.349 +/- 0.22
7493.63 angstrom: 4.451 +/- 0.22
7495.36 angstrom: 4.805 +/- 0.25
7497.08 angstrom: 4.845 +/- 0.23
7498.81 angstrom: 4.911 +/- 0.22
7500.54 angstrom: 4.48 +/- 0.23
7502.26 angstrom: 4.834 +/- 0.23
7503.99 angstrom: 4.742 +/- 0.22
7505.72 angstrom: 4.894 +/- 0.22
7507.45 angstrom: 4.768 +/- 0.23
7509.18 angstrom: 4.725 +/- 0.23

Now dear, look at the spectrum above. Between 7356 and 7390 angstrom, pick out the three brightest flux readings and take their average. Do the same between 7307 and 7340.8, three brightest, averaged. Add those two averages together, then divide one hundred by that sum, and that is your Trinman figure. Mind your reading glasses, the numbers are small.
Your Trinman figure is 9.6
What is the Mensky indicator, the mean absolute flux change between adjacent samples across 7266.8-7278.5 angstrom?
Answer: 0.23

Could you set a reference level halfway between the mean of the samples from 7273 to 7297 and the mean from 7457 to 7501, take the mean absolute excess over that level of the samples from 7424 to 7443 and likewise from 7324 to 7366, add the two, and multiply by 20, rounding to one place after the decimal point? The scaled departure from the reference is 7.8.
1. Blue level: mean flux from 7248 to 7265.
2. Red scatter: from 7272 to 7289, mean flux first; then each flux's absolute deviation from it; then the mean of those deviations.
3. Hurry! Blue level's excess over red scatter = 4.52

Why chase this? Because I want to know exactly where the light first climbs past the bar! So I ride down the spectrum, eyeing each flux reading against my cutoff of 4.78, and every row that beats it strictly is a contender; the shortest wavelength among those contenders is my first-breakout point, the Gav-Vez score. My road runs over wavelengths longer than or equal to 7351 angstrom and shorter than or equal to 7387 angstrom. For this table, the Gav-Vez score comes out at 7356.86 angstrom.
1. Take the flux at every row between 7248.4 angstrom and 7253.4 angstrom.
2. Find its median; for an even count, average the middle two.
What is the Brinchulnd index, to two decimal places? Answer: 4.81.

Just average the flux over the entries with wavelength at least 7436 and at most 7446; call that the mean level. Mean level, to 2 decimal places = 4.57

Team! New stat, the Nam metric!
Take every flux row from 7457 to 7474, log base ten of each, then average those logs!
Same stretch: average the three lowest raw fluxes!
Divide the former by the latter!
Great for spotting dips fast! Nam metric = 0.150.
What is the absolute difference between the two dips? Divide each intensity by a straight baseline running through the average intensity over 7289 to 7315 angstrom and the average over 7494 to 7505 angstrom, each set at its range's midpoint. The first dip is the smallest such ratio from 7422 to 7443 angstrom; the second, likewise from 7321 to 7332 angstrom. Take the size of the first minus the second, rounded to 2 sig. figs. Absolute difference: 0.10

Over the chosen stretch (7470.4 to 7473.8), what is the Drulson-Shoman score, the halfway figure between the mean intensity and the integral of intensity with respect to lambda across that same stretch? 10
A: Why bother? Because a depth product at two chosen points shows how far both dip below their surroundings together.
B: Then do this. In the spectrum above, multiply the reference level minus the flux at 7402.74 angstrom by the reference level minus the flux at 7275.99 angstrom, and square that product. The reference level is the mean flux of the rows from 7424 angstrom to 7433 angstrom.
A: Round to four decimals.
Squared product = 0.0000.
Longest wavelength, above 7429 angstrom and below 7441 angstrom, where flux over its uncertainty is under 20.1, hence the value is 7440.33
